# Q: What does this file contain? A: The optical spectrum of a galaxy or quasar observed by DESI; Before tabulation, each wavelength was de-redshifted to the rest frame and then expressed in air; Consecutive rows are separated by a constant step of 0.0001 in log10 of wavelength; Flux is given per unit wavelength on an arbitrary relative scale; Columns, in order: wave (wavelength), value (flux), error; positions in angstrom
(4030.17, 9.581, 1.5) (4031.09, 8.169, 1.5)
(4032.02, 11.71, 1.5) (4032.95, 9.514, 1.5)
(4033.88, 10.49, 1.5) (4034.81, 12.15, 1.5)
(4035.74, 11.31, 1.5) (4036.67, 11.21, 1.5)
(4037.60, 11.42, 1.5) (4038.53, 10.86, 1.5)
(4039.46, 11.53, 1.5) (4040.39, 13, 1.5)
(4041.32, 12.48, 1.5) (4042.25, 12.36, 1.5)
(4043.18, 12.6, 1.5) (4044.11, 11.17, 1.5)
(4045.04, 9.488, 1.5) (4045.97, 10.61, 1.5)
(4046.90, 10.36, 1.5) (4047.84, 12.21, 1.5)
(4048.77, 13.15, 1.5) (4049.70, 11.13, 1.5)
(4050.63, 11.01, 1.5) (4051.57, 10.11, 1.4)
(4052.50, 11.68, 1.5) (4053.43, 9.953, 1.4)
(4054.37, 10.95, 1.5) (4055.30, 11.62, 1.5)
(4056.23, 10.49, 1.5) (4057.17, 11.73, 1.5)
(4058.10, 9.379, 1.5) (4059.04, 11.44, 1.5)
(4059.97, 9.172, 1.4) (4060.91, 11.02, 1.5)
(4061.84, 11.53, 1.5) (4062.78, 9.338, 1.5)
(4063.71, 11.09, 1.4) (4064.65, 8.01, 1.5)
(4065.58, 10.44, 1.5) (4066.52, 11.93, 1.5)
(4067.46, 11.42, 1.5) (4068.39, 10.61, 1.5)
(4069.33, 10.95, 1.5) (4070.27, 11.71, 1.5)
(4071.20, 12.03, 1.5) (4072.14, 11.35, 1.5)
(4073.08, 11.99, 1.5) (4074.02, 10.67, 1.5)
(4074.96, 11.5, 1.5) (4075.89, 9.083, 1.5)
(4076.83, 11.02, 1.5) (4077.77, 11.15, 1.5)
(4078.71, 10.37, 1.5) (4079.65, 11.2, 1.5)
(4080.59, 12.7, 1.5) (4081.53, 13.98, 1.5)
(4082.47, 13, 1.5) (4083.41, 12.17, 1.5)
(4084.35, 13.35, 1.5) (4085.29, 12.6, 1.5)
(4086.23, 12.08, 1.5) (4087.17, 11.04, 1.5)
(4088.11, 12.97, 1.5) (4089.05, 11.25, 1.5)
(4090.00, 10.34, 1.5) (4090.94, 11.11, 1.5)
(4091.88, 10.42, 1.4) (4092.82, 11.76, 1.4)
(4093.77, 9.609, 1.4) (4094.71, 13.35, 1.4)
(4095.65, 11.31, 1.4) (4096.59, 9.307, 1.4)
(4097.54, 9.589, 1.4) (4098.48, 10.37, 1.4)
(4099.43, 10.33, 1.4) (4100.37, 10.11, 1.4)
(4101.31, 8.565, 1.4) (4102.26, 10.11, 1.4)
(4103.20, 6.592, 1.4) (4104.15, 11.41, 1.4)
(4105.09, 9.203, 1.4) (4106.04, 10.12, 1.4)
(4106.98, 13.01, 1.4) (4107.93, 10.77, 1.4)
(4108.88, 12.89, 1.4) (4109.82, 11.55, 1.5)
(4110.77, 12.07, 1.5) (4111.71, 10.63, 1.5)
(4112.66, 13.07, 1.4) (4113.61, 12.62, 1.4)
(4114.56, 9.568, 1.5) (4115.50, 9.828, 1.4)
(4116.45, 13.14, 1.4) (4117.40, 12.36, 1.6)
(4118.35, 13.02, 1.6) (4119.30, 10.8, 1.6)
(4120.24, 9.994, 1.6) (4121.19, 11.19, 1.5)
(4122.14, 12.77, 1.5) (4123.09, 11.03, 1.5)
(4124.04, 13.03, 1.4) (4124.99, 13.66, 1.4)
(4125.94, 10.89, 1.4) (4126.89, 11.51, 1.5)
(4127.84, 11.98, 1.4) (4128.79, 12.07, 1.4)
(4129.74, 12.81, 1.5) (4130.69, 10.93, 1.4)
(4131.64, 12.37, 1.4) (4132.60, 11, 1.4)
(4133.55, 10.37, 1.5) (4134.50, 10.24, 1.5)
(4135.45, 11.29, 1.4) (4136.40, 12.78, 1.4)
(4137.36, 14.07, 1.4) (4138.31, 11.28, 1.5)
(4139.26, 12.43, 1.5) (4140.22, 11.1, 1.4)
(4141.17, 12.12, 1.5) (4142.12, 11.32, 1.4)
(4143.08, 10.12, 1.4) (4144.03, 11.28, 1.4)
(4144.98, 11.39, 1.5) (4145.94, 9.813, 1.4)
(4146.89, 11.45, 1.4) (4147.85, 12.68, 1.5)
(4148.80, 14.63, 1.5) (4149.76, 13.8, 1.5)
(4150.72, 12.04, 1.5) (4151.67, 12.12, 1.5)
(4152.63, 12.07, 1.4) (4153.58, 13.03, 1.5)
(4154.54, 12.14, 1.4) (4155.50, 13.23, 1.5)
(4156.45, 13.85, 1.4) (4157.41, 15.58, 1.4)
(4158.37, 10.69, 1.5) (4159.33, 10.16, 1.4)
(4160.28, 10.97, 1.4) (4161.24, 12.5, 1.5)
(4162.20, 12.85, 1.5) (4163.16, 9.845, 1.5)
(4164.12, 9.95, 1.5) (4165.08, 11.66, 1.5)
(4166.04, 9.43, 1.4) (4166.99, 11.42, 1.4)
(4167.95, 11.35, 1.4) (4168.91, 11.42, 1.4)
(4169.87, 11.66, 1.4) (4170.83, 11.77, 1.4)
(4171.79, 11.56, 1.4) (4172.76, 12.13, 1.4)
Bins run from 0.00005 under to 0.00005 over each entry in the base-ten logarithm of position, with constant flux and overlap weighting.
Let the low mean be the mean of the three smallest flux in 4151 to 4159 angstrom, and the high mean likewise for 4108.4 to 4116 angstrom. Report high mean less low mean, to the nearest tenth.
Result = -1.6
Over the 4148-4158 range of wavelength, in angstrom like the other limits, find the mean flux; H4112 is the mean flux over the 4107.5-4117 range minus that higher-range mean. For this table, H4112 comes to -1.6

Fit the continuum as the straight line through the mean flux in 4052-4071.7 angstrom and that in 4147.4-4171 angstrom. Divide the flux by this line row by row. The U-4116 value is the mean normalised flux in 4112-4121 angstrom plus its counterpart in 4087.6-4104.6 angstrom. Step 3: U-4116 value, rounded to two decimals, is 1.94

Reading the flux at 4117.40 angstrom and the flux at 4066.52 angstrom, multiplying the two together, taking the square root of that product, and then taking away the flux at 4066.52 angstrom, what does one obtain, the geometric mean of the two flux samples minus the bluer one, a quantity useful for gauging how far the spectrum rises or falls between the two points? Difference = 0.21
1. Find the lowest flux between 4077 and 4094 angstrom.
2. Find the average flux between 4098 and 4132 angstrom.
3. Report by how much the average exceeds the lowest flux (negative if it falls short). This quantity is 1.68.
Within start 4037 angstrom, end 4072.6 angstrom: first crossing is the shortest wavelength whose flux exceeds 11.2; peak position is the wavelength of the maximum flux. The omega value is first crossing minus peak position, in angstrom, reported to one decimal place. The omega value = -11.2 angstrom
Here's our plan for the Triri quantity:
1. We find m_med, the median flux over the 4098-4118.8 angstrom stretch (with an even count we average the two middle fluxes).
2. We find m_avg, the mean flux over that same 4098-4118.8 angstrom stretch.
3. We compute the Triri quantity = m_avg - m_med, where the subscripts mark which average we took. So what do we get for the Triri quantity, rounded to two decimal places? 0.27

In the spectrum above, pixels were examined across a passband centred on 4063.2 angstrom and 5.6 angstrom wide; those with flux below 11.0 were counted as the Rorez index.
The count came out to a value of 3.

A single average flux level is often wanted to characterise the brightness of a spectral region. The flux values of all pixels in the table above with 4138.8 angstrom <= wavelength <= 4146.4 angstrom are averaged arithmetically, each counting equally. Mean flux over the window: 11.2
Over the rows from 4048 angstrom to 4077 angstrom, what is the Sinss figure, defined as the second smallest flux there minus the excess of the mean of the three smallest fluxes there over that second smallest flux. 9.41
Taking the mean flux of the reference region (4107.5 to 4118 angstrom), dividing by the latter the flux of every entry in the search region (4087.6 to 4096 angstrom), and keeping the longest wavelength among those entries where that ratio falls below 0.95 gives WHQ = 4093.77 angstrom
